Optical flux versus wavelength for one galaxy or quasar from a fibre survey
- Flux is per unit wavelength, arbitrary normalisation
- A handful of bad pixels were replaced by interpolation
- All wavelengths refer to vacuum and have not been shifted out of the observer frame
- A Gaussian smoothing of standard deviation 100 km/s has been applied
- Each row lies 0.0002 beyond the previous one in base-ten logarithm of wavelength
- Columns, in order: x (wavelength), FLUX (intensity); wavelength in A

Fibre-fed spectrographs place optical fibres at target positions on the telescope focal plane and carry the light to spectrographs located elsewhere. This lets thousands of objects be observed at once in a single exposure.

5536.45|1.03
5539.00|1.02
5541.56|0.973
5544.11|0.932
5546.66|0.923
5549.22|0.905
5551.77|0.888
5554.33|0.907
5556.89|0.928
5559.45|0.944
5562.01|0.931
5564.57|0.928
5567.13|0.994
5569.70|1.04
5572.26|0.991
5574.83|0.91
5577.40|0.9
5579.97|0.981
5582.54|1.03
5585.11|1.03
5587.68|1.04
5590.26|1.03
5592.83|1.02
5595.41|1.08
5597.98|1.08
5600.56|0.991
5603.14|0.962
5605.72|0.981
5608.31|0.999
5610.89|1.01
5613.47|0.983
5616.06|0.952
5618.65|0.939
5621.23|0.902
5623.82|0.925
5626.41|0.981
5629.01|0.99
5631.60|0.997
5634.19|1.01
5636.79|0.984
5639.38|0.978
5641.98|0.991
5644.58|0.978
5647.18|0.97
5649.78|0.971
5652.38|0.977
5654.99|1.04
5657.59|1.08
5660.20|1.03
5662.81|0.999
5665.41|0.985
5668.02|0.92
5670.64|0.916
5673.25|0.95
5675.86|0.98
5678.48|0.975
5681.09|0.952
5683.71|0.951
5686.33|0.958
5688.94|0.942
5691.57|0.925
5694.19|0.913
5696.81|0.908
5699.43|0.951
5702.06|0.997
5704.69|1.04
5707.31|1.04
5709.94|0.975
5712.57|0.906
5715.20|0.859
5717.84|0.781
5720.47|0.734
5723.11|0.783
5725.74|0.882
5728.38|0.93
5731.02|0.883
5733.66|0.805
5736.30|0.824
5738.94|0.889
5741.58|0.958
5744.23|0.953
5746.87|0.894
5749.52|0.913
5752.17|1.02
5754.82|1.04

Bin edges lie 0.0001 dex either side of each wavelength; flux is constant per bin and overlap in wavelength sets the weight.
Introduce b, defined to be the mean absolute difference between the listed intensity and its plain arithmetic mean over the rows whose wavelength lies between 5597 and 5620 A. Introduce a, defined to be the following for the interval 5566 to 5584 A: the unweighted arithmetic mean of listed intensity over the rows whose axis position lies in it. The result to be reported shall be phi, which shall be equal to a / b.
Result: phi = 35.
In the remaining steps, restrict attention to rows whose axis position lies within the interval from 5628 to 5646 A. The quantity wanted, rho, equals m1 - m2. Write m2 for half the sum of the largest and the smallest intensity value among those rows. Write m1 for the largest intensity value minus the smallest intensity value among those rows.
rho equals -0.96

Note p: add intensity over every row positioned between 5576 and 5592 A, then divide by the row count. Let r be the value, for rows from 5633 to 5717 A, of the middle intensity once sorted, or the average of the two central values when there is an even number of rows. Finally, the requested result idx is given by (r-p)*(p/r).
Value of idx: -0.03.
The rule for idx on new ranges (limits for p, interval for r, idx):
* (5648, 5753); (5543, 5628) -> 0.04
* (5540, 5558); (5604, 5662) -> 0.06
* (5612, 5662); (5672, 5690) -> -0.03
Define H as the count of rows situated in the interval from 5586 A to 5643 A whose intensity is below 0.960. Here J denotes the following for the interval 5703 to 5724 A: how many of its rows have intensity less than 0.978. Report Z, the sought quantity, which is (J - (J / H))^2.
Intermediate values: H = 4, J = 6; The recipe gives 20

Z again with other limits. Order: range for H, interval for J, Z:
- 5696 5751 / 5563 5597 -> 8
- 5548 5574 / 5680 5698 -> 36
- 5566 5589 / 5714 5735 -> 16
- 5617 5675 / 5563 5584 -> 6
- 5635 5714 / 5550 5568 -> 30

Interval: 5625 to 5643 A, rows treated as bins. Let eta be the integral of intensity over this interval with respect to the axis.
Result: 17.8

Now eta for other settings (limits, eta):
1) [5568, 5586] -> 17.7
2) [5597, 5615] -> 18.0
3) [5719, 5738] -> 15.9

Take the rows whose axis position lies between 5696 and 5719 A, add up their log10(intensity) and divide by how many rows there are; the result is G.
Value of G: -0.029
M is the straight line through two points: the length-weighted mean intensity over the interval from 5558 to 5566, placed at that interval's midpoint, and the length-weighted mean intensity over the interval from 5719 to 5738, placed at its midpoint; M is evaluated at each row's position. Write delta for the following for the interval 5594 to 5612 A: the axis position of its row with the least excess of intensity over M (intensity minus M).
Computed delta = 5603.14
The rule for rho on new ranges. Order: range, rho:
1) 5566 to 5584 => -0.83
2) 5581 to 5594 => -1.01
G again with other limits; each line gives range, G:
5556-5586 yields -0.015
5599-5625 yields -0.016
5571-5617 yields -0.001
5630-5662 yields 0.000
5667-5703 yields -0.024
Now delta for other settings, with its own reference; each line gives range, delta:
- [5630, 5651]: 5647.18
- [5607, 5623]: 5621.23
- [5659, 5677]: 5670.64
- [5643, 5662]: 5647.18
